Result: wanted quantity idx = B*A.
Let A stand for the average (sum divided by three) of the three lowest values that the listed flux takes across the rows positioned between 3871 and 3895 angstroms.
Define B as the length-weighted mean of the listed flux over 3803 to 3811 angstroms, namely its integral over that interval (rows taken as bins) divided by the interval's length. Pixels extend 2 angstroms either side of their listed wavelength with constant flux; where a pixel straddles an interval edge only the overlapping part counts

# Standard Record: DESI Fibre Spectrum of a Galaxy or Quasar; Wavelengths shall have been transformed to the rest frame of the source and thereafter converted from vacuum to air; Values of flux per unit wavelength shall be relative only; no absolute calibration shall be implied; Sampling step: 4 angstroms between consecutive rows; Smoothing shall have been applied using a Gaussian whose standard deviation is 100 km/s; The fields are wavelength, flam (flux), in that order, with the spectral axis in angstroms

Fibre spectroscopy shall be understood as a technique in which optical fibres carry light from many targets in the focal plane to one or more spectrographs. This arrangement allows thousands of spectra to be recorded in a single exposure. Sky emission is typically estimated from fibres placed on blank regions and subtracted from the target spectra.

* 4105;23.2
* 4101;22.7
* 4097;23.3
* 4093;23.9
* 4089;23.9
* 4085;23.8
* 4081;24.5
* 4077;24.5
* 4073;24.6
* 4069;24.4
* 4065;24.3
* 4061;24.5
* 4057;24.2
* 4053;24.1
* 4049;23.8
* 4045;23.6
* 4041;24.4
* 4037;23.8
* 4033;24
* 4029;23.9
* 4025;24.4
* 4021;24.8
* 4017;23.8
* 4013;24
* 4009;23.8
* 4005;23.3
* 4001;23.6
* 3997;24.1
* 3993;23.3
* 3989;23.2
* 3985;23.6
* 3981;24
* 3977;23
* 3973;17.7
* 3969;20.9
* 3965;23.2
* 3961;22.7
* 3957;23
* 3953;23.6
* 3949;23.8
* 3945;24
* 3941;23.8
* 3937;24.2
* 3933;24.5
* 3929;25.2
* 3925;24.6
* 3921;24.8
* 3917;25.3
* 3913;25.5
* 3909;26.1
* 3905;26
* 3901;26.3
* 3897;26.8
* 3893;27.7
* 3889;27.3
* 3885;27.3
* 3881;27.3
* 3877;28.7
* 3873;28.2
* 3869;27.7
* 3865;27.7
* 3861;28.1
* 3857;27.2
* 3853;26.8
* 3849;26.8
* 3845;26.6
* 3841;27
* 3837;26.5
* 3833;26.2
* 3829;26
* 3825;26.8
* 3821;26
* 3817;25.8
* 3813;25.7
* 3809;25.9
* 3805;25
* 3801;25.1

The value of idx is 695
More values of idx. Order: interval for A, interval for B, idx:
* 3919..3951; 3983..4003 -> 562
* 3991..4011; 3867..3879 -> 660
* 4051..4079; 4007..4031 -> 584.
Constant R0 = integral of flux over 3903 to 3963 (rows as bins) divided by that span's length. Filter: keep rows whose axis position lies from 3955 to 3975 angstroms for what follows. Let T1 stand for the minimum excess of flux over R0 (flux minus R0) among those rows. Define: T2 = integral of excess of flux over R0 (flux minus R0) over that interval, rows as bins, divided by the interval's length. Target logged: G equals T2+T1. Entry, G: -9.7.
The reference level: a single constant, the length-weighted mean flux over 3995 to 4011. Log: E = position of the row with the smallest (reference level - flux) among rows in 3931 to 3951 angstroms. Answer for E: 3933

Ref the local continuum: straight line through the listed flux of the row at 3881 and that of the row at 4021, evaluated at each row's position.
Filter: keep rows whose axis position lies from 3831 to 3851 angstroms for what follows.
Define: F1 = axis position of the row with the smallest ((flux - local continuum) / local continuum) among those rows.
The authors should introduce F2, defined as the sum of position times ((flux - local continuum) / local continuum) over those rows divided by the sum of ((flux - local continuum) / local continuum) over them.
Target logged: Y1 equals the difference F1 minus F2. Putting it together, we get -6.9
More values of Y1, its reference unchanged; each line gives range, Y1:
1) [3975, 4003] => -10.9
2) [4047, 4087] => -29.3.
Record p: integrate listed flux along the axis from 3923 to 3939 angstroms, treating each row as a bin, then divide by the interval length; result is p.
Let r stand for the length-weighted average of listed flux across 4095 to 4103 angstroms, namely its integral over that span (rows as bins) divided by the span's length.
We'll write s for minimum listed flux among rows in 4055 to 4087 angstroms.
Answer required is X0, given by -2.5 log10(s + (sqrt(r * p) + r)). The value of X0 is -4.62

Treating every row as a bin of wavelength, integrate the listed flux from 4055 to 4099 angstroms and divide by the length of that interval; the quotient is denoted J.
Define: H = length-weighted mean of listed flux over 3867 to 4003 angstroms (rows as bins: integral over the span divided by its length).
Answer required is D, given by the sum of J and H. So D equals 49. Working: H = 24.7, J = 24.2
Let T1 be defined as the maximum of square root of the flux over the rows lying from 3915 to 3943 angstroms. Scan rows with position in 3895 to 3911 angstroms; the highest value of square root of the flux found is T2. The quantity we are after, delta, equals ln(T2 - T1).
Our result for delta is -1.9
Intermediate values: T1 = 5.03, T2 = 5.18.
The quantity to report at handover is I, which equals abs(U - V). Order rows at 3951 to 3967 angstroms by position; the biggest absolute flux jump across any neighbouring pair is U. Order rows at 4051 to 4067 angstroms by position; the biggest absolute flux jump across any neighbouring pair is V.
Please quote 0.30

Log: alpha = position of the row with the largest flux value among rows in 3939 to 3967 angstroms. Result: 3945 angstroms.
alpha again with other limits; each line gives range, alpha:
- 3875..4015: 3877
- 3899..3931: 3901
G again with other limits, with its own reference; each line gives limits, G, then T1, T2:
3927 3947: -0.8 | -0.7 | -0.1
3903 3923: 1.4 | 0.3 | 1.1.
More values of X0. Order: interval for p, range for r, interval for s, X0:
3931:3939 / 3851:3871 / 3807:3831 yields -4.75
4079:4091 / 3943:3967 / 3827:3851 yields -4.66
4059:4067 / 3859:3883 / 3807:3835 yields -4.75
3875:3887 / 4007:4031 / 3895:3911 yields -4.70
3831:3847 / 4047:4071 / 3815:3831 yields -4.69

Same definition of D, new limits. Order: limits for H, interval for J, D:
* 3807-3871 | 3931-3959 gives 51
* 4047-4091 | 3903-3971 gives 48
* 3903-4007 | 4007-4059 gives 48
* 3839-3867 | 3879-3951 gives 53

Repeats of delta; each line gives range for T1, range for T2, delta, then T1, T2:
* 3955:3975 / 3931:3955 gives -2.0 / 4.82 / 4.95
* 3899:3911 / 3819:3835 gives -3.0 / 5.13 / 5.18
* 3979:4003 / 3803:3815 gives -1.7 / 4.91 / 5.09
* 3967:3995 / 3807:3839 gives -1.3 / 4.90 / 5.18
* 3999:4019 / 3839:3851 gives -1.2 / 4.90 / 5.20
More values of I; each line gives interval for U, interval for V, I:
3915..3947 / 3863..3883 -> 0.70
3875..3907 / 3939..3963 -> 0.80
